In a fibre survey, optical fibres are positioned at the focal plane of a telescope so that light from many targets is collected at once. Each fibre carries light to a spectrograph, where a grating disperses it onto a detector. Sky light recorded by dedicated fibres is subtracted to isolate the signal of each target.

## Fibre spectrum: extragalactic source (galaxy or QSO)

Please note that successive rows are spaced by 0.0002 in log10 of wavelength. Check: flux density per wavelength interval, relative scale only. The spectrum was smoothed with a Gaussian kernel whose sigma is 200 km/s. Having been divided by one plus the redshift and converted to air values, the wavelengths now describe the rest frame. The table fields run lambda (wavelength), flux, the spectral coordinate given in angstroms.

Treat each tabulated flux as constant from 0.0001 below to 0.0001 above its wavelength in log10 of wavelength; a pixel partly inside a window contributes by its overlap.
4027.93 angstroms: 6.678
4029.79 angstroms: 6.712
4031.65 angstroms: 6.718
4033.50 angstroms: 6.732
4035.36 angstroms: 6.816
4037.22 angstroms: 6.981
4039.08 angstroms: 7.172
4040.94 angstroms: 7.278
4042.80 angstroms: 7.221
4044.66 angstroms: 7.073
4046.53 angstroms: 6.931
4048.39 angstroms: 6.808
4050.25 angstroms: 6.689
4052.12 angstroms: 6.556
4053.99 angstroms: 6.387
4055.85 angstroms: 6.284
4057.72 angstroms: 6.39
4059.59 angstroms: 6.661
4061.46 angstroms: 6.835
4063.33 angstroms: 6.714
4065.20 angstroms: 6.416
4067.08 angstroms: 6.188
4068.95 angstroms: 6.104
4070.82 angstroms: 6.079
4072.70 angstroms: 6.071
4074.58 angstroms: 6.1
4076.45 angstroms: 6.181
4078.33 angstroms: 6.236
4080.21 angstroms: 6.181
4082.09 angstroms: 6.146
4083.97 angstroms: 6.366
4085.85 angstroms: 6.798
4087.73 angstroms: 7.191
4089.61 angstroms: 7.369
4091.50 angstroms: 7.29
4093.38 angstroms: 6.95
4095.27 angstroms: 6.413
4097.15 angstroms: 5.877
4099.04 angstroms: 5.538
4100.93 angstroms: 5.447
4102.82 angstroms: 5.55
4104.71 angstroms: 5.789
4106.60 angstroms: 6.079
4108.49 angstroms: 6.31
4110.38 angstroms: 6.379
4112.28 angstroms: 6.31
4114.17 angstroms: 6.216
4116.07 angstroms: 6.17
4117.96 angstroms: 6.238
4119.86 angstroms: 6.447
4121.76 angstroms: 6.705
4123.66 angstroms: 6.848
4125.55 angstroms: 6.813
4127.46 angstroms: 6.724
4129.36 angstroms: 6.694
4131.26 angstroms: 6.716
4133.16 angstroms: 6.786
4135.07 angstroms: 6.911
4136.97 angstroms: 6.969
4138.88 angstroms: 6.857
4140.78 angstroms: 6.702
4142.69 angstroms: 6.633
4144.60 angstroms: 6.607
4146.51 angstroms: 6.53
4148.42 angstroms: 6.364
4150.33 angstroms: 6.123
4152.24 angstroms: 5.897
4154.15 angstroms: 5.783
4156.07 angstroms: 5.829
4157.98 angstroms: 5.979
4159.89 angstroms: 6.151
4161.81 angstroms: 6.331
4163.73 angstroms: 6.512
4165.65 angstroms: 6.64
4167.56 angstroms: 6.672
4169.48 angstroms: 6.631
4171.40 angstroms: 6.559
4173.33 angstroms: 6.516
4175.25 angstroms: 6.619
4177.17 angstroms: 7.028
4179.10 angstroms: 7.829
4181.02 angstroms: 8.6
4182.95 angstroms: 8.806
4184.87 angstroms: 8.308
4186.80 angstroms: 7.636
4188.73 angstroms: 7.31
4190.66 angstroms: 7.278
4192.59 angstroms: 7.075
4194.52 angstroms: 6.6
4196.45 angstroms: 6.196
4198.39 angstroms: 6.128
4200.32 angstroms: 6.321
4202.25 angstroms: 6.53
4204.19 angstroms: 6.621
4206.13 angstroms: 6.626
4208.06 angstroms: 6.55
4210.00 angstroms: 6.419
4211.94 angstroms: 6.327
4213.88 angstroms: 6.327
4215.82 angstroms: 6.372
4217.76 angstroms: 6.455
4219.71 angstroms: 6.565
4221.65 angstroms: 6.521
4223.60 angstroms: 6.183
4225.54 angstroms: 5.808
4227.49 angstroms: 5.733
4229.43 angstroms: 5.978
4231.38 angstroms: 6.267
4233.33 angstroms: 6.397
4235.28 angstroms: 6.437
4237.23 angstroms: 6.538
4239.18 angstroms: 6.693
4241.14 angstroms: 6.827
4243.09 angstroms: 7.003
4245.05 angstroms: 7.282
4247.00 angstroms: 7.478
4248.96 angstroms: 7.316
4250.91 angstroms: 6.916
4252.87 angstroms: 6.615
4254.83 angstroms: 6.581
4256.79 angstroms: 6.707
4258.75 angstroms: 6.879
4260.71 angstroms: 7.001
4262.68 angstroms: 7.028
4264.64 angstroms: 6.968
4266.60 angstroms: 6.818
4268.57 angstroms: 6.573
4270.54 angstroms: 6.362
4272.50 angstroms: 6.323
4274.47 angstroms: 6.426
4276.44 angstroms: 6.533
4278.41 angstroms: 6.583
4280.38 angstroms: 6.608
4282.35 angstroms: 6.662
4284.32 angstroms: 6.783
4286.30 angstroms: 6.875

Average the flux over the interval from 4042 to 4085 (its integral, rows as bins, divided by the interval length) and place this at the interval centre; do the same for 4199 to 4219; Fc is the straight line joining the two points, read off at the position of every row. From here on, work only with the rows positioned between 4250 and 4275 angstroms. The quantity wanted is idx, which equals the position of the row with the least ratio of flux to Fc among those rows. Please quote 4272.50 angstroms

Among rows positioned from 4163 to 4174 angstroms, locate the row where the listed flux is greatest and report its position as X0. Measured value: 4167.56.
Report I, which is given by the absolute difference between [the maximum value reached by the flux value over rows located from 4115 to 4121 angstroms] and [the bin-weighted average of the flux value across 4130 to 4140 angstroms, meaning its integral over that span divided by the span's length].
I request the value 0.4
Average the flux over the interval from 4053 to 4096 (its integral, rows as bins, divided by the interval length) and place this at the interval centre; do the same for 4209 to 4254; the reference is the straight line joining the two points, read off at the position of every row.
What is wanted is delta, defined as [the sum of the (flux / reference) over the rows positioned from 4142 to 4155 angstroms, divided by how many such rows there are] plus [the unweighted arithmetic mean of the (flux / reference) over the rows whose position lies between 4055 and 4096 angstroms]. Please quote 1.96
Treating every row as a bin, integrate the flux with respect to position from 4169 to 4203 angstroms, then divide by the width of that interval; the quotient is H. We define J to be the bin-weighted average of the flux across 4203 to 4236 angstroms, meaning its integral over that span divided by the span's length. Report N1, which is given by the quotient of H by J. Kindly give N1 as 1.13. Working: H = 7.12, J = 6.3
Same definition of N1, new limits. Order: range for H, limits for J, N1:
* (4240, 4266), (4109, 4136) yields 1.06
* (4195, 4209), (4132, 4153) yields 0.98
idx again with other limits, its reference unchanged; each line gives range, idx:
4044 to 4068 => 4067.08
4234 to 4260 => 4235.28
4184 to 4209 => 4198.39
